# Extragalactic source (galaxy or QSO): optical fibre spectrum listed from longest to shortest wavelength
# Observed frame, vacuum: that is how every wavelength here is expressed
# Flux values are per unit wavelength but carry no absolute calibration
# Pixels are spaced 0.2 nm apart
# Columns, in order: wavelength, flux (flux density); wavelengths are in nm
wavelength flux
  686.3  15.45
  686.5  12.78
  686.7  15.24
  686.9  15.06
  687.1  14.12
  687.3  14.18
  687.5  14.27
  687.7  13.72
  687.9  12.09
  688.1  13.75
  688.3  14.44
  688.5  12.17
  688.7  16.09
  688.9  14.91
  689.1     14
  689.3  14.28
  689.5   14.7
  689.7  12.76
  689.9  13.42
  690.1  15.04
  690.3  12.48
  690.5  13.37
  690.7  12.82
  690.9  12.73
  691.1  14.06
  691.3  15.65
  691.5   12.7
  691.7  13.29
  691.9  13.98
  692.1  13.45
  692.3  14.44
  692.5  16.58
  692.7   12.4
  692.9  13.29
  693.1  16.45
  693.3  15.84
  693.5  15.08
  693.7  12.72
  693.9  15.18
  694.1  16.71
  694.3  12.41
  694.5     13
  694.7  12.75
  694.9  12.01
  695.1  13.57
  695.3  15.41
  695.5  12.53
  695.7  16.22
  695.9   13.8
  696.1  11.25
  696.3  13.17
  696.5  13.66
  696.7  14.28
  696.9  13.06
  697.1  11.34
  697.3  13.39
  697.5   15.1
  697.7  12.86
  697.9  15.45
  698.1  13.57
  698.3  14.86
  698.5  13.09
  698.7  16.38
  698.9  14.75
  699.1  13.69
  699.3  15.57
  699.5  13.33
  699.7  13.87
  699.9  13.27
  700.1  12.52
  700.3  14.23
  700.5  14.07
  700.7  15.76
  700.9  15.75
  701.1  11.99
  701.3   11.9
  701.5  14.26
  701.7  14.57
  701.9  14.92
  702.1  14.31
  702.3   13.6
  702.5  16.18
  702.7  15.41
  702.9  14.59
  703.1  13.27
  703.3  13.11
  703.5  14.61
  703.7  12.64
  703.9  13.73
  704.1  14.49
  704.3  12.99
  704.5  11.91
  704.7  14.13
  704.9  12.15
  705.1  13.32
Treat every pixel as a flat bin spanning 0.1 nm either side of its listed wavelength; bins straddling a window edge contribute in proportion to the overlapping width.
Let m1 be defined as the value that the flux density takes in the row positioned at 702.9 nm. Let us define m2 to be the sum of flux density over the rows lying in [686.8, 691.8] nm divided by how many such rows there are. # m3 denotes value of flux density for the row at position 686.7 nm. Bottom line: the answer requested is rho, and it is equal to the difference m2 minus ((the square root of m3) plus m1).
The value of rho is -4.6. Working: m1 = 14.59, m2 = 13.84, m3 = 15.24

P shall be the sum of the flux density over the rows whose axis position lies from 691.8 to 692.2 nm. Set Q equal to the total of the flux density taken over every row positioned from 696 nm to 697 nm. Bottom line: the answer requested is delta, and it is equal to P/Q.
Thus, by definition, 0.4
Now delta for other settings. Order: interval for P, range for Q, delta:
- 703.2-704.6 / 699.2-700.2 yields 1.4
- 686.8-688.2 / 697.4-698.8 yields 1.0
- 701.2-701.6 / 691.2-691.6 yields 0.9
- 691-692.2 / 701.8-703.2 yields 0.8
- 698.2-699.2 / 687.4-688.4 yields 1.1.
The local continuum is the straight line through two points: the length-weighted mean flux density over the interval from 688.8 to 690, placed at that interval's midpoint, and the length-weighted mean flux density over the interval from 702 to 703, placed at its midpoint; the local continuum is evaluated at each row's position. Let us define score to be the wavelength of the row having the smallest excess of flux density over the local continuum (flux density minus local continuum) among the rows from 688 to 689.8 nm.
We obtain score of 688.5 nm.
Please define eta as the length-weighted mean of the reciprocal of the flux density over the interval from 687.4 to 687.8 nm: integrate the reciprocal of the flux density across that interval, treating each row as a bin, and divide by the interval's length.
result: 0.0715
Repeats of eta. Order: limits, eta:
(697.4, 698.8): 0.0696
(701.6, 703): 0.0678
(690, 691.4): 0.0733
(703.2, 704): 0.0742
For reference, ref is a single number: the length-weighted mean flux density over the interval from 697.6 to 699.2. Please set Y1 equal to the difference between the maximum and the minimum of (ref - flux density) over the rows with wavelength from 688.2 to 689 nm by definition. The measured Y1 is 3.9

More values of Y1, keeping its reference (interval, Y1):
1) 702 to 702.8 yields 2.6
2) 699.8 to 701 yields 3.2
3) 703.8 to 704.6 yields 2.6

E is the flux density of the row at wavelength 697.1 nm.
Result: 11.34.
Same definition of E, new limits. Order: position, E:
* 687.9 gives 12.09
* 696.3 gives 13.17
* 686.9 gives 15.06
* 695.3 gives 15.41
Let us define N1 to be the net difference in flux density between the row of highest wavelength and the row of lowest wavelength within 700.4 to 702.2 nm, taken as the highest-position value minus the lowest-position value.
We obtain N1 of 0.2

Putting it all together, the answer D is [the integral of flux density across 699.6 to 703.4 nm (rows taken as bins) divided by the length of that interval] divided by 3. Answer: 4.69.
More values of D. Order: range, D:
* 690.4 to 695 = 4.65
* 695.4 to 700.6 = 4.61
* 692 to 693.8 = 4.82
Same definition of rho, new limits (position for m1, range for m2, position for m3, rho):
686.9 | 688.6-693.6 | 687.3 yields -4.7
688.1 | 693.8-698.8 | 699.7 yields -3.7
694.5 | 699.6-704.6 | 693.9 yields -3.0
